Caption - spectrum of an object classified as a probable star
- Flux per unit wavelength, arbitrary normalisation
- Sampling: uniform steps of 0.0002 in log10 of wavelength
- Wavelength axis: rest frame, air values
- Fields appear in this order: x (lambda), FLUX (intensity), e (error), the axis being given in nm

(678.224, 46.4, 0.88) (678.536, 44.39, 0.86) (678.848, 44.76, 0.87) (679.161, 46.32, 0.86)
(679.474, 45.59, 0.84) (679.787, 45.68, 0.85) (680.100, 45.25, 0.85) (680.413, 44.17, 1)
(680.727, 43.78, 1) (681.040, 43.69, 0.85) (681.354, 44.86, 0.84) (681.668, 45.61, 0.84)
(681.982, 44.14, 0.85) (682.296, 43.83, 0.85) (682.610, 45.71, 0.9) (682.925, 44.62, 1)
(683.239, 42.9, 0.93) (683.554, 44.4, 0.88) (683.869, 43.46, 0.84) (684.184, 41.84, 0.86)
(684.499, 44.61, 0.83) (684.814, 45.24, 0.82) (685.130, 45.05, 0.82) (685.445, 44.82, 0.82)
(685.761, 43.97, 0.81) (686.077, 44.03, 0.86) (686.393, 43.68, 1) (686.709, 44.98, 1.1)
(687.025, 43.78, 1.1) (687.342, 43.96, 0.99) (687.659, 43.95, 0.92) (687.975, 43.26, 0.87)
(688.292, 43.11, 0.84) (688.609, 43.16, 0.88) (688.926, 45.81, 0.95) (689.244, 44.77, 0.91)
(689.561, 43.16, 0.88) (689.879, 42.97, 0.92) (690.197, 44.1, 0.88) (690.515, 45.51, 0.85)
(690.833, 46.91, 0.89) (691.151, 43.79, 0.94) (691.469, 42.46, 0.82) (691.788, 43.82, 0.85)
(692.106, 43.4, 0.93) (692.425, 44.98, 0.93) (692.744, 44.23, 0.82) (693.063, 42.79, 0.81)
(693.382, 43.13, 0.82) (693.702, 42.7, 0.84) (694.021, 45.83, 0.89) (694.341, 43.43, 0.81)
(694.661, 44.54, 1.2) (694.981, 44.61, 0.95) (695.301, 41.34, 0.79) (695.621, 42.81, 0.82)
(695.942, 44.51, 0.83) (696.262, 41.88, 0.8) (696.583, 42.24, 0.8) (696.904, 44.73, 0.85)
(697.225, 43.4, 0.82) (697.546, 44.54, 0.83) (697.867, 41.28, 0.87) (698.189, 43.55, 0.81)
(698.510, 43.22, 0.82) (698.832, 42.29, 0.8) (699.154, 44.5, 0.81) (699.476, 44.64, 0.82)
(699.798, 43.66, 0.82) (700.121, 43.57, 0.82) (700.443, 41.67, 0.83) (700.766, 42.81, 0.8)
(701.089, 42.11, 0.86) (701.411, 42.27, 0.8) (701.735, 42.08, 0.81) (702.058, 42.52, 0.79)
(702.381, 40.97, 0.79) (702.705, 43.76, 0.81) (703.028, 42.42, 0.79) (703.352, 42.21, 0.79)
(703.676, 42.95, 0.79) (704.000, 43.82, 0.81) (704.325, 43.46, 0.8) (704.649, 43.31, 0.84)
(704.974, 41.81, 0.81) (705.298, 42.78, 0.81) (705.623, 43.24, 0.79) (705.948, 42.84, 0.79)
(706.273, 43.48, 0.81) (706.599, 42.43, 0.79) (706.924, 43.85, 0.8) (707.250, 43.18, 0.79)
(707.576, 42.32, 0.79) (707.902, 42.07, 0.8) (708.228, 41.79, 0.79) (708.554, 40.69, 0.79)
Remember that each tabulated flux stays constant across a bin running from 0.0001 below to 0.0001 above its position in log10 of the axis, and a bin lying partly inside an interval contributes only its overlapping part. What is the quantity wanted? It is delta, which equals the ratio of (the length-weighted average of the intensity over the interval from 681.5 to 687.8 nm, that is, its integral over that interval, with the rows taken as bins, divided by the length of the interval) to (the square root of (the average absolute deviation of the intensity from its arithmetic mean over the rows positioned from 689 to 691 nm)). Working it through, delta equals 41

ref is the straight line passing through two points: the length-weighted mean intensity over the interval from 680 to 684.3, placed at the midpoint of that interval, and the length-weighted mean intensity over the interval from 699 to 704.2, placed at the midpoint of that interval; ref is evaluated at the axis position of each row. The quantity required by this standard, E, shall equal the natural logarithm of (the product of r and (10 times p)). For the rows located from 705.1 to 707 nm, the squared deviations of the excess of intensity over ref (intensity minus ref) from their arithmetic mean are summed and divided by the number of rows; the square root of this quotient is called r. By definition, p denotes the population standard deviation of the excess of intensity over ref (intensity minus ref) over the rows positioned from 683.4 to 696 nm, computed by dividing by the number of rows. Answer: 1.7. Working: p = 1.1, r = 0.49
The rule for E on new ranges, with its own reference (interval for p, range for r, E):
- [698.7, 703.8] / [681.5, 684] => 2.1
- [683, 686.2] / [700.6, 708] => 2.1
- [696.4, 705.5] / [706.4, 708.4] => 1.9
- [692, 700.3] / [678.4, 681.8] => 2.2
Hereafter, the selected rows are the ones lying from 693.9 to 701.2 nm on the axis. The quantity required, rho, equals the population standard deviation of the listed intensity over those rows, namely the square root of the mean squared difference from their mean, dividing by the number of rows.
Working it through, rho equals 1.23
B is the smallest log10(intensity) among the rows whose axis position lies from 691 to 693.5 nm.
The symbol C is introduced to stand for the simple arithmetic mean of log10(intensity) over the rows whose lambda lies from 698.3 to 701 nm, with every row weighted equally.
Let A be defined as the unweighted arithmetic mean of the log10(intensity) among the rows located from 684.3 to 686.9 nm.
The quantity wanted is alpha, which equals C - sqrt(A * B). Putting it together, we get -0.002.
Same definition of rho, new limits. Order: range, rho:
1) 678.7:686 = 1.00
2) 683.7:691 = 1.09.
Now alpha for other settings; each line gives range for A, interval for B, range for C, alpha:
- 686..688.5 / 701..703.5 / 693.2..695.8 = 0.012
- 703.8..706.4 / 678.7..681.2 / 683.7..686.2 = 0.007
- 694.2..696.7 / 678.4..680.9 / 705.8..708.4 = -0.007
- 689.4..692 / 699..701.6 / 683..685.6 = 0.012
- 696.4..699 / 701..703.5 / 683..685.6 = 0.020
